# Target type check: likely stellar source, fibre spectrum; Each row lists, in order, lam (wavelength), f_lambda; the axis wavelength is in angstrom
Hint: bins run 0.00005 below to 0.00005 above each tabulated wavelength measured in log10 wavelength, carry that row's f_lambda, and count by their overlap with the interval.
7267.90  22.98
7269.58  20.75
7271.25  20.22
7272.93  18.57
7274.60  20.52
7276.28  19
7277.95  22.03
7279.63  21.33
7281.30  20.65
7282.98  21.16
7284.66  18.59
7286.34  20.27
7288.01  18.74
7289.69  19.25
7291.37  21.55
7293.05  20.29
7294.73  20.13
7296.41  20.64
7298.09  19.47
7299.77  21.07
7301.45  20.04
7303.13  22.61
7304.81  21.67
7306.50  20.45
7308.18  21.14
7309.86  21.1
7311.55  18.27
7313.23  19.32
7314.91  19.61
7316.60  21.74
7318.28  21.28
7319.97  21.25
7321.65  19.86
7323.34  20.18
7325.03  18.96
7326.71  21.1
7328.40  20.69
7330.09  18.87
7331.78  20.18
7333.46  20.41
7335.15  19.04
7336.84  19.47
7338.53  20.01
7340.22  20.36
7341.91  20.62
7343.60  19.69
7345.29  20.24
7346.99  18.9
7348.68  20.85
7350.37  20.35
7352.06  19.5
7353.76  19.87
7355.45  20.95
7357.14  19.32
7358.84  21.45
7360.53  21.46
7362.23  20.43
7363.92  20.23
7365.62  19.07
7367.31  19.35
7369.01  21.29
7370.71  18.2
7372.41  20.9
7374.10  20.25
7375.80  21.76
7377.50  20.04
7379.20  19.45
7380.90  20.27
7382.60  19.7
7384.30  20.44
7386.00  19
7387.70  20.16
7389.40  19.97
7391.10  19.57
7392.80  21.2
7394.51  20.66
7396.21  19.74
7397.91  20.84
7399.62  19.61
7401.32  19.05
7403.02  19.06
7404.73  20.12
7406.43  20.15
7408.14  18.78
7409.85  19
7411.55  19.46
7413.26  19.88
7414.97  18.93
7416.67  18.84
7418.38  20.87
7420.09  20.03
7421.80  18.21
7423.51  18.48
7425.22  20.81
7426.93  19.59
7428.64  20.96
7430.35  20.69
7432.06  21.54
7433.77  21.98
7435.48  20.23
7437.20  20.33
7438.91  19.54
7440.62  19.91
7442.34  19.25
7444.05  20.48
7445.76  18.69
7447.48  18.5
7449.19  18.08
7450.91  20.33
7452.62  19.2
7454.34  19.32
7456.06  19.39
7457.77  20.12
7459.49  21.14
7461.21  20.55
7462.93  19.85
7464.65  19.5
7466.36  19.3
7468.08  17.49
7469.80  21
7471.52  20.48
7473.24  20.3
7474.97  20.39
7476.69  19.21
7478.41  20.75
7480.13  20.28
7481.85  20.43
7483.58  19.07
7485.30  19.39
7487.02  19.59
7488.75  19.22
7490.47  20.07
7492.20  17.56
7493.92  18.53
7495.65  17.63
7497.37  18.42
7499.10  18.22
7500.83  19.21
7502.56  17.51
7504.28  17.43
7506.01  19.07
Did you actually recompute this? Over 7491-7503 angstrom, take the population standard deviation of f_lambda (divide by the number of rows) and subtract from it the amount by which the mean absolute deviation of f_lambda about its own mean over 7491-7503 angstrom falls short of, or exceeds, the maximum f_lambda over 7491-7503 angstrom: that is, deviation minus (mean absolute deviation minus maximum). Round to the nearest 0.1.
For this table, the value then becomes 19.3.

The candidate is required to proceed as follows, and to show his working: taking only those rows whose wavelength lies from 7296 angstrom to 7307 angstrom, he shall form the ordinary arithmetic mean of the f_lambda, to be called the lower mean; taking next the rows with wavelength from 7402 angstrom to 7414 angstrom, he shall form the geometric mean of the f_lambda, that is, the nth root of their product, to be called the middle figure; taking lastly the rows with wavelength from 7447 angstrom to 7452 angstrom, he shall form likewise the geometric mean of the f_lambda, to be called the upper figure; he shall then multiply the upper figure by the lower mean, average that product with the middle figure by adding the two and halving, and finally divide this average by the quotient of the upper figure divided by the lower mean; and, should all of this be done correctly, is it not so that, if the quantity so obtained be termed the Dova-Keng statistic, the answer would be 228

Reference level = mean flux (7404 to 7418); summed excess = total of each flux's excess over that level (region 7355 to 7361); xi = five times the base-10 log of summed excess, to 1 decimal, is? 3.7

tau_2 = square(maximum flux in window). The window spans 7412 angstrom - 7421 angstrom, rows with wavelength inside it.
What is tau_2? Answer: 436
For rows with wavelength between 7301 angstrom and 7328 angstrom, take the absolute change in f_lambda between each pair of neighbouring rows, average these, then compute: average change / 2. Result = 0.577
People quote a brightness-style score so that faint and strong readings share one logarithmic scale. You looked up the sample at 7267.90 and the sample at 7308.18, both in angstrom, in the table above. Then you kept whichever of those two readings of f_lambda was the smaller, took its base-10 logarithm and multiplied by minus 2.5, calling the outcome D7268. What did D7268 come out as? -3.31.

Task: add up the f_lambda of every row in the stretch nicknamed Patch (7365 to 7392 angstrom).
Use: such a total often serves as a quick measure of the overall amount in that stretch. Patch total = 319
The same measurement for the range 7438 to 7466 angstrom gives 314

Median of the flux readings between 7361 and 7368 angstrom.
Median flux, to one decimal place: 19.8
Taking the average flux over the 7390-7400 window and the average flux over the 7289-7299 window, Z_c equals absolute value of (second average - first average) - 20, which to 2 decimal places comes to -19.95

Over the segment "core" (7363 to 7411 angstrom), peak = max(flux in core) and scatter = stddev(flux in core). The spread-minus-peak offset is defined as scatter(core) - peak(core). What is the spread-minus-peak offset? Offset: -20.9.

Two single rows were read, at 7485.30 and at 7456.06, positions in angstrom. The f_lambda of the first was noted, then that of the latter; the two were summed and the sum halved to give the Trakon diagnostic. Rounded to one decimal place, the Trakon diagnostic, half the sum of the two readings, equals 19.4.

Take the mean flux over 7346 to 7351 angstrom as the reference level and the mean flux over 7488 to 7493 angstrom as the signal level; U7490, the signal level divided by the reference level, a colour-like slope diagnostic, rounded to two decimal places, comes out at 0.95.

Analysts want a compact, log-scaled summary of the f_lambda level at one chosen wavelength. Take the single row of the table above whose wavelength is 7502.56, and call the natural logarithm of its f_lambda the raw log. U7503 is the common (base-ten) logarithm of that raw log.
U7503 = 0.457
